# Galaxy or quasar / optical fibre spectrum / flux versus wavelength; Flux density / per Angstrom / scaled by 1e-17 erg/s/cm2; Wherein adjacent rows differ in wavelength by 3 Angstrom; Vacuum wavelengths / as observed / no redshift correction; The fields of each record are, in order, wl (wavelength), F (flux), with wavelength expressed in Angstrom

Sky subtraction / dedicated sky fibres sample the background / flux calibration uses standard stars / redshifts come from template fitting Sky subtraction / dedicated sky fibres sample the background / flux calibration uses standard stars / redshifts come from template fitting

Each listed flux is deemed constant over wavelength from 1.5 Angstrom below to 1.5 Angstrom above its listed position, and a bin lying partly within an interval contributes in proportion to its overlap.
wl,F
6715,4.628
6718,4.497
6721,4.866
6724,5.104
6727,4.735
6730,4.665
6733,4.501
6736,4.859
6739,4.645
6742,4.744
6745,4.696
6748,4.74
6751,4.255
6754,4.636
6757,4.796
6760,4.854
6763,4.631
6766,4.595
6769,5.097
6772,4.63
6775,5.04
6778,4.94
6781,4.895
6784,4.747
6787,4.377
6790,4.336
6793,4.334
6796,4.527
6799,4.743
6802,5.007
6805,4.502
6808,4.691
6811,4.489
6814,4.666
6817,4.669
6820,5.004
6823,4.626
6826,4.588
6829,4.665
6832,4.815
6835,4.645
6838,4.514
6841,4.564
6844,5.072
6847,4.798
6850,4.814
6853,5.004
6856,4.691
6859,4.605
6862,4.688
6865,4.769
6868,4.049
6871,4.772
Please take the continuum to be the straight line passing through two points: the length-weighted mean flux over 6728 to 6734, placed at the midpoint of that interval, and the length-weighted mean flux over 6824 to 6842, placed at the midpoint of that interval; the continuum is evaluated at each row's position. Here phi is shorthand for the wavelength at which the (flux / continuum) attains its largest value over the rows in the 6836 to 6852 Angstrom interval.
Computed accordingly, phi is 6844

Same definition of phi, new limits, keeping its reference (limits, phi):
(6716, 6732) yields 6724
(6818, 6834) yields 6820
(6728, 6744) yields 6736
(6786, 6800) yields 6799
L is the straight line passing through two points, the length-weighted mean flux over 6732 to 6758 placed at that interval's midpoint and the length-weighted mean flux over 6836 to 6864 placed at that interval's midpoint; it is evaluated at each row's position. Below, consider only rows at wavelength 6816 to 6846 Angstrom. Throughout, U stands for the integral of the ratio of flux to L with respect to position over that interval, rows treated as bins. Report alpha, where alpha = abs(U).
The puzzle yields 29.9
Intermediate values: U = 29.9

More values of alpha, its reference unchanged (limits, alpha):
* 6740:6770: 30.2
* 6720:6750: 30.7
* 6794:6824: 29.9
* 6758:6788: 30.7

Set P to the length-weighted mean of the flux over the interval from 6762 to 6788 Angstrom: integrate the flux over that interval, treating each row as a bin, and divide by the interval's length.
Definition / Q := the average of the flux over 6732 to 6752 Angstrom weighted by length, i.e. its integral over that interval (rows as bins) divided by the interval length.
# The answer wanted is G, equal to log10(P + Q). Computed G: 0.975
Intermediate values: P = 4.78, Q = 4.65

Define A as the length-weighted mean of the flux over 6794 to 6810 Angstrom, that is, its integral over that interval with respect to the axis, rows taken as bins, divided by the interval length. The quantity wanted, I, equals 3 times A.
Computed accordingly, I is 14.03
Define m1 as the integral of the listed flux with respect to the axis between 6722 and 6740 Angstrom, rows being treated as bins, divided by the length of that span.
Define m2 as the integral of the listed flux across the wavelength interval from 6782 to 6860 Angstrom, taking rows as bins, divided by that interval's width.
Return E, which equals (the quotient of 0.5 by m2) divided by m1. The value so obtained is 0.0225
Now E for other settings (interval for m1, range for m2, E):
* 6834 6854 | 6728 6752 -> 0.0225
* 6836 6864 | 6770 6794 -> 0.0225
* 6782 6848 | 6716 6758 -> 0.0229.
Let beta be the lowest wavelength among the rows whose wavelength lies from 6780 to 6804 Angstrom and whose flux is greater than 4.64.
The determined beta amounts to 6781 Angstrom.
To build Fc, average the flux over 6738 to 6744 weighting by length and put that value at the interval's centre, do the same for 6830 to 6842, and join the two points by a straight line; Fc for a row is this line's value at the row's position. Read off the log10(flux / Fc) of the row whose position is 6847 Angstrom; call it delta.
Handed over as 0.015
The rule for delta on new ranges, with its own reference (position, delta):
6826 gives -0.005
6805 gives -0.015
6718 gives -0.020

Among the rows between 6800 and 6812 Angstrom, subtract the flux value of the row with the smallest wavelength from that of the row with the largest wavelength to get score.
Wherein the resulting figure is -0.5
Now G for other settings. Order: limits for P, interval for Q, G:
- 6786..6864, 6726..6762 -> 0.971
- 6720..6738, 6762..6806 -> 0.977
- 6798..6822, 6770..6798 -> 0.972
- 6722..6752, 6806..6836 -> 0.973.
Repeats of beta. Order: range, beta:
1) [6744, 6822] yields 6745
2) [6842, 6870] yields 6844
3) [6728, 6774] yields 6730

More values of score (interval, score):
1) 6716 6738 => 0.4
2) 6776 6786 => -0.2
